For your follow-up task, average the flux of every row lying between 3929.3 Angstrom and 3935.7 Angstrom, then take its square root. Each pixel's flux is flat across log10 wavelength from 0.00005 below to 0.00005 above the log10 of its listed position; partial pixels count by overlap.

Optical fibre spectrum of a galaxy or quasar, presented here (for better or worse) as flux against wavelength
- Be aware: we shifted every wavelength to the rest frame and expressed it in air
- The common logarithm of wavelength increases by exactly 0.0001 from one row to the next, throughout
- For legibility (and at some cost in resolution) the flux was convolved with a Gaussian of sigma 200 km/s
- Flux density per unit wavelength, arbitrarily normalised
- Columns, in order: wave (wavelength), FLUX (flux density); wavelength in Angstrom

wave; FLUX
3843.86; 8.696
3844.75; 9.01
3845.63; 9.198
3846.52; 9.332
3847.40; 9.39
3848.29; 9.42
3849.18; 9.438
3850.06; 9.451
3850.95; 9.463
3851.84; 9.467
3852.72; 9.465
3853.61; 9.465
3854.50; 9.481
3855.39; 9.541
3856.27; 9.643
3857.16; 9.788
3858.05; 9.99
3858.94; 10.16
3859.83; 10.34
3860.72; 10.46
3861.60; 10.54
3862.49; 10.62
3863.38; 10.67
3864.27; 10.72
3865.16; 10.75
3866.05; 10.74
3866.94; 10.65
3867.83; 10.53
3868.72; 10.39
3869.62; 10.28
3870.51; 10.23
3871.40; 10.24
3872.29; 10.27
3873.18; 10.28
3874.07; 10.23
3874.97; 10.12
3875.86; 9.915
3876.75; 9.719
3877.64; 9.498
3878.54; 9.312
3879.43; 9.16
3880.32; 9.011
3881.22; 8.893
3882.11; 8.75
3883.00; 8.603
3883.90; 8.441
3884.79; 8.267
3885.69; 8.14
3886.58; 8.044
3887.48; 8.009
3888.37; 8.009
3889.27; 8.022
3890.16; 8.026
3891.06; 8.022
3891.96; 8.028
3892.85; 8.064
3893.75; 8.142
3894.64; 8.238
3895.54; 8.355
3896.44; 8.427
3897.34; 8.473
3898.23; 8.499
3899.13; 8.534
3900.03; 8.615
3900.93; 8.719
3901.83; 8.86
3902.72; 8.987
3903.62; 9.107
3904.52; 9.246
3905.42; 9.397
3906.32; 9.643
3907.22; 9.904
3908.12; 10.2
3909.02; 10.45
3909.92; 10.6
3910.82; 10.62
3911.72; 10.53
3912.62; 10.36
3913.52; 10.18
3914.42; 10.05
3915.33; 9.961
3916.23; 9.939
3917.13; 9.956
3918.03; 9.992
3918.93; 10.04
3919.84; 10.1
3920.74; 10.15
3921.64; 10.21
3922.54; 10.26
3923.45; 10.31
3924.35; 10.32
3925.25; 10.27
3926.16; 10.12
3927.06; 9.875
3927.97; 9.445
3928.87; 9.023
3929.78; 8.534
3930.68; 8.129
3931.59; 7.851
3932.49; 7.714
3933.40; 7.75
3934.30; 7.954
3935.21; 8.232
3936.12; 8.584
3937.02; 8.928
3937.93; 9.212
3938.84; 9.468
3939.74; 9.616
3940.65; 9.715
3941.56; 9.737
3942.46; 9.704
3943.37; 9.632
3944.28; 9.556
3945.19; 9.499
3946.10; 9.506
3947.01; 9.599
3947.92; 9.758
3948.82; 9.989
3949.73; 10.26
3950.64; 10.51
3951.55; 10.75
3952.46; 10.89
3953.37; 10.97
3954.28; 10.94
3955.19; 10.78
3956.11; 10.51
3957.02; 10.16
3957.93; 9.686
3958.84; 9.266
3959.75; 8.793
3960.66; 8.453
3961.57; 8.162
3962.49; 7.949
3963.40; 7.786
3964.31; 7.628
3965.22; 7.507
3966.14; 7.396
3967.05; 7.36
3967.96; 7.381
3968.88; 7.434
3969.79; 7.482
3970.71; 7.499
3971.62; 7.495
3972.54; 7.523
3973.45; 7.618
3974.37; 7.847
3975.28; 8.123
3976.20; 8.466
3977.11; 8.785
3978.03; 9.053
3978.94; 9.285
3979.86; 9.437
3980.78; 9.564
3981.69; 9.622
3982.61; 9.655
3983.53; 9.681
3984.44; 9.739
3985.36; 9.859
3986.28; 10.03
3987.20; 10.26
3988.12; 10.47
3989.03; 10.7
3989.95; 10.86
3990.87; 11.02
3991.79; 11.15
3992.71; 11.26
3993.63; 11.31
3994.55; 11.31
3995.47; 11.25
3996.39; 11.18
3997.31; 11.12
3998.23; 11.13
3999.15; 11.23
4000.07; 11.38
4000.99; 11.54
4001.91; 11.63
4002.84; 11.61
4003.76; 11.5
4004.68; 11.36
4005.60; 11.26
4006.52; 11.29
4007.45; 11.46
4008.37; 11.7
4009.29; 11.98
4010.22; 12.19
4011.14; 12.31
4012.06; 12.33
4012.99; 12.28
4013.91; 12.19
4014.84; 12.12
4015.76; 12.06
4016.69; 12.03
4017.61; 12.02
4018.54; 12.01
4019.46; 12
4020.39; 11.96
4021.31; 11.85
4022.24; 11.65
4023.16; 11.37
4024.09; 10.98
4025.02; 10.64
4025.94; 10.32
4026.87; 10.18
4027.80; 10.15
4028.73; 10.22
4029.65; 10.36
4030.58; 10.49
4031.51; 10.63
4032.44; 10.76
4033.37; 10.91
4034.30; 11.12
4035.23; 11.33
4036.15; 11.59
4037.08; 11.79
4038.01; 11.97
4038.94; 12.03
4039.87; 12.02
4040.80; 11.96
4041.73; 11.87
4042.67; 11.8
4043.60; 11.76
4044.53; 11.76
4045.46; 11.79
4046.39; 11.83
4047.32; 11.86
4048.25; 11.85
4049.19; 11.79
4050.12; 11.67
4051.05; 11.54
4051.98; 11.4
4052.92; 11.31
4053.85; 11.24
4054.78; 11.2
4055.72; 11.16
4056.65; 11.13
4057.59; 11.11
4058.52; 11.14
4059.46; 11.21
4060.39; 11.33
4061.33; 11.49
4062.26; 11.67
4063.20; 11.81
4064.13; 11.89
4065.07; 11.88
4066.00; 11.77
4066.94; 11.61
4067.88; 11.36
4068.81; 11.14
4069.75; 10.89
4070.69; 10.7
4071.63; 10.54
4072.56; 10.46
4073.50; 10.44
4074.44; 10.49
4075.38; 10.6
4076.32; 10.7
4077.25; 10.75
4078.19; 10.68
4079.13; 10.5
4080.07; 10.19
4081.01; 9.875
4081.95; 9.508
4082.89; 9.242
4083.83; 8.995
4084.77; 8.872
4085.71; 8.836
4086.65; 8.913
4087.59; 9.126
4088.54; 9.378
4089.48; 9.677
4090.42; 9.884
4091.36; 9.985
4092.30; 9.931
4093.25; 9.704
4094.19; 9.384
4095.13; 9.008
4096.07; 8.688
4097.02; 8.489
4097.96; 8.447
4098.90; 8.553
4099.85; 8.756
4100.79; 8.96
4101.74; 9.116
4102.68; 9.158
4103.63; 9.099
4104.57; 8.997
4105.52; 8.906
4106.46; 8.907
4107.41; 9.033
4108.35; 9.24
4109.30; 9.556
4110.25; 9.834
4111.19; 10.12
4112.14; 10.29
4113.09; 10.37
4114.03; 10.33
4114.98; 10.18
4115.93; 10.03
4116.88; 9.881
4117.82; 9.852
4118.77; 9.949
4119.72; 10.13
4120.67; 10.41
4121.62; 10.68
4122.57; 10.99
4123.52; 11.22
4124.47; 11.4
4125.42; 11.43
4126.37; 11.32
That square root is 2.8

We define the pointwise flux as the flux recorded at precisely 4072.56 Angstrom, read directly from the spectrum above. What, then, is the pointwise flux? 10.46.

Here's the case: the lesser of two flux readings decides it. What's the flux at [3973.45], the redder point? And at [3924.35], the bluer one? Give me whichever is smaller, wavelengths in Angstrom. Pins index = 7.6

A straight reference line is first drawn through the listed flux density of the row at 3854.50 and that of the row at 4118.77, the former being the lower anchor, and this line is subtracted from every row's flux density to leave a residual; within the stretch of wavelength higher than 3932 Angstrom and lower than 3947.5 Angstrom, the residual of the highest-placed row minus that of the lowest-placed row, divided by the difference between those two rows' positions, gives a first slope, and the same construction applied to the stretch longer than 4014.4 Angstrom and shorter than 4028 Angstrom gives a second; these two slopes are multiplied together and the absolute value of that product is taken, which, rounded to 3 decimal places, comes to 0.020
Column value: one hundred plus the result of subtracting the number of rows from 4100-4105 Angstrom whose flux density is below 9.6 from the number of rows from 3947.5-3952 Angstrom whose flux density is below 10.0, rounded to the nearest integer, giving 97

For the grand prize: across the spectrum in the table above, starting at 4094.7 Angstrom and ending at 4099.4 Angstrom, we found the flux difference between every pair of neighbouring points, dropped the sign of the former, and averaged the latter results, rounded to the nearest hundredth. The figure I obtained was 0.17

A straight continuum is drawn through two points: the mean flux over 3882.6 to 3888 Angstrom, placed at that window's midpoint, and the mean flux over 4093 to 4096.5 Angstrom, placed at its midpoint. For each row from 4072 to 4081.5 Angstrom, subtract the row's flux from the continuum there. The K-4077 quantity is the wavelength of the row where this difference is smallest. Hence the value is 4077.25 Angstrom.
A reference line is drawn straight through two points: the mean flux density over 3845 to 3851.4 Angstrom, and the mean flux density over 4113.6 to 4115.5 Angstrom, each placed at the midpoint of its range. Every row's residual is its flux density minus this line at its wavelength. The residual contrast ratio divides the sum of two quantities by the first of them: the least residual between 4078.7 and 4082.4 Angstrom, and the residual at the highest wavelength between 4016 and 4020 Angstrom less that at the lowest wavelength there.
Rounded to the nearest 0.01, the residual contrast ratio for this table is 1.06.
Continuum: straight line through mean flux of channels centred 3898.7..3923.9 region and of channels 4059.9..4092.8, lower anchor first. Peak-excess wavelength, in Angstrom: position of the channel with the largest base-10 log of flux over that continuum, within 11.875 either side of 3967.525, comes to 3956.11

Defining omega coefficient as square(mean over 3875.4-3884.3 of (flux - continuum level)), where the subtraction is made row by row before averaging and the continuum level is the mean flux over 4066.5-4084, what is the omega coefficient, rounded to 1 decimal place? 1.8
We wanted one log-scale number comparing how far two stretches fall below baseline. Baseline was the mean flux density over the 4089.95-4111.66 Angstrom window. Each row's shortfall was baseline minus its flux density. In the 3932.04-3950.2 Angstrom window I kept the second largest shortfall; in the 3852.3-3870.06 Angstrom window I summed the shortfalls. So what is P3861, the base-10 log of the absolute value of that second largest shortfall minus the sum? 1.3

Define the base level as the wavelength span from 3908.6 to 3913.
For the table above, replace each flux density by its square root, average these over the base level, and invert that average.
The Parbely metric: 0.308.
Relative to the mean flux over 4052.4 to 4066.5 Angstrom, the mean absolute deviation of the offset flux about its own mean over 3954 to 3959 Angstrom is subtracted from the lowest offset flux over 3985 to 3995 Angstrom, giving -2.1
